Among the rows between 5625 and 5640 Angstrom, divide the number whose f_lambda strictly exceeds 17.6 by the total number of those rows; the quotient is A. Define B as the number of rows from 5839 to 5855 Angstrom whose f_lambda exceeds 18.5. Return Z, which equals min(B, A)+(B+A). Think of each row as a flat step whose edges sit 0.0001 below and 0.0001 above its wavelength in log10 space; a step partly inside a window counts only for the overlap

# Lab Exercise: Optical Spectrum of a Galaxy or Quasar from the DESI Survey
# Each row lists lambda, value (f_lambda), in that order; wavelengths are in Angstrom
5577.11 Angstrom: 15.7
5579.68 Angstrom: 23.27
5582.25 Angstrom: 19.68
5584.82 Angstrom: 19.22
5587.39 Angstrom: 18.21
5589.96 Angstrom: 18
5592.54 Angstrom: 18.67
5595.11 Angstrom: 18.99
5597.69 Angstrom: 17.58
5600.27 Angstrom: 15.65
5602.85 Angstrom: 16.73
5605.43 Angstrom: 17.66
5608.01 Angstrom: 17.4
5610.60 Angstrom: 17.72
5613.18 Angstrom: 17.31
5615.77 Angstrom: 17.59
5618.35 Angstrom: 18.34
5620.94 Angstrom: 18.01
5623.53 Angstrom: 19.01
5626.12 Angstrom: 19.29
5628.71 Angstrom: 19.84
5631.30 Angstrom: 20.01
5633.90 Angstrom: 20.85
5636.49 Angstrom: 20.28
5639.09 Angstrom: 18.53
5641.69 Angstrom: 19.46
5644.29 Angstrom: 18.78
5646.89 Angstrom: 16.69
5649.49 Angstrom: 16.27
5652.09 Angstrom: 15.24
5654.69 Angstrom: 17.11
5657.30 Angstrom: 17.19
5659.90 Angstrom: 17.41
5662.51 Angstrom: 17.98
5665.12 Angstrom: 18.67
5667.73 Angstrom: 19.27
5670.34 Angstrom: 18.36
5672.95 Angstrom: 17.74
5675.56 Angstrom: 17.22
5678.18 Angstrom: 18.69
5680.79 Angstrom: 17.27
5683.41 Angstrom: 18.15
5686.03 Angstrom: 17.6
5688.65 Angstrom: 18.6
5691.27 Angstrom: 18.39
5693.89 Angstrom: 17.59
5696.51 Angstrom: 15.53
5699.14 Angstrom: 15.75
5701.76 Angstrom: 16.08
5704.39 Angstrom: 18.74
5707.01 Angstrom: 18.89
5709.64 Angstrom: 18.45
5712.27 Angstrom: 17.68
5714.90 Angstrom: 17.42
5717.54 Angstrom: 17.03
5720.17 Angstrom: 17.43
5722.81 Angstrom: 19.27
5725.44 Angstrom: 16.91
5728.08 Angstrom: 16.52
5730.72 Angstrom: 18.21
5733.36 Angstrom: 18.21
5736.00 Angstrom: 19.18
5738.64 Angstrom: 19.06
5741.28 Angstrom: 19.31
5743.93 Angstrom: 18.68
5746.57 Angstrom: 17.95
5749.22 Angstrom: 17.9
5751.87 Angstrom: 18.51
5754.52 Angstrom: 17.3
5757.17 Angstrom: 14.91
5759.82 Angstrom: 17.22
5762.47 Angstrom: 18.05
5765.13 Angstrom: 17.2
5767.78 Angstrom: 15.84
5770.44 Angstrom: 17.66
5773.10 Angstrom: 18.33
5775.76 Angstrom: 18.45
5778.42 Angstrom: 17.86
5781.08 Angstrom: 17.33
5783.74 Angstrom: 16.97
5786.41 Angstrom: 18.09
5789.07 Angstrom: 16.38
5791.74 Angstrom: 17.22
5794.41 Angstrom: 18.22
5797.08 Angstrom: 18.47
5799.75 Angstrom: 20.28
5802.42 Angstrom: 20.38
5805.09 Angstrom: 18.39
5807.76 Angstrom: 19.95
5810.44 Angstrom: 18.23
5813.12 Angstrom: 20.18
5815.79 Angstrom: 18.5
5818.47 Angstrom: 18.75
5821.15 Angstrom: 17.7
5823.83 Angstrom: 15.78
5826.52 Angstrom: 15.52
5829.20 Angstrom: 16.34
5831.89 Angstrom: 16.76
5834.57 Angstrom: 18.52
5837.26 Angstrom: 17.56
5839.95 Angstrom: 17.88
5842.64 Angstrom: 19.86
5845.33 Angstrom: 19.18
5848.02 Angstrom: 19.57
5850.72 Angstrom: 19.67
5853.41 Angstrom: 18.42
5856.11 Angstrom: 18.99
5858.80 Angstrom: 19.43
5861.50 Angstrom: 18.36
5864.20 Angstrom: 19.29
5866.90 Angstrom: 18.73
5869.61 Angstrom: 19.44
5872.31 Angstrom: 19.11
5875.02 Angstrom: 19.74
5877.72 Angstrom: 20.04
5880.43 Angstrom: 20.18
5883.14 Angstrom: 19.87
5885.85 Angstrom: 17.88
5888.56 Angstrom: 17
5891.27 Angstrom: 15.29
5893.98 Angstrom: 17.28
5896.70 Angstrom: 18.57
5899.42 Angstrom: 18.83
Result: 6.0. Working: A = 1.00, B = 4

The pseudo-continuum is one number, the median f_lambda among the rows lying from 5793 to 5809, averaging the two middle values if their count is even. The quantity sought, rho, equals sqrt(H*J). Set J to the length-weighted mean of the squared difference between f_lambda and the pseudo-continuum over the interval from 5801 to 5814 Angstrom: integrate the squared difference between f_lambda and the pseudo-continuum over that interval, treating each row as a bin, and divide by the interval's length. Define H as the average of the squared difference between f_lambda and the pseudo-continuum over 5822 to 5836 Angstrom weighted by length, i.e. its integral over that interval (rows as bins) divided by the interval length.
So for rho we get 2.6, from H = 7.8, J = 0.9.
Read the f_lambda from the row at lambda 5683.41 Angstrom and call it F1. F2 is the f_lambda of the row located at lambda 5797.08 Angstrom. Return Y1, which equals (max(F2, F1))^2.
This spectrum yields 341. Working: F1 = 18.15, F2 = 18.47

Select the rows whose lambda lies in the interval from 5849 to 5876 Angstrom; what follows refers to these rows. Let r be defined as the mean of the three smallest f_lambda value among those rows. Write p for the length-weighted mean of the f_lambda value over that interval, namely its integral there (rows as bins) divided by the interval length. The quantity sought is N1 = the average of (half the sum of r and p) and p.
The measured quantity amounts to 19.0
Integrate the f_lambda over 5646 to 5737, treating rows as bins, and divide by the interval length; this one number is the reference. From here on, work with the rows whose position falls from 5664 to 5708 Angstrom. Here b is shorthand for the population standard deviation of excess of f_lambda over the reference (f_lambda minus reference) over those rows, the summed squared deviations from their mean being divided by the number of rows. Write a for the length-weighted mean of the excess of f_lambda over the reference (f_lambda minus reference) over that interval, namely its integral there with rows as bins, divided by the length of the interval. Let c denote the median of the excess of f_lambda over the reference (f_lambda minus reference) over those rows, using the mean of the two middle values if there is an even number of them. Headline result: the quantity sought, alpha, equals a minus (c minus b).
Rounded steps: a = 0.16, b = 1.09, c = 0.5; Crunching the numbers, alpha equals 0.7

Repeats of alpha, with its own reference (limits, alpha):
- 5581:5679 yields 1.3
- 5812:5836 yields 1.3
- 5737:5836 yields 1.1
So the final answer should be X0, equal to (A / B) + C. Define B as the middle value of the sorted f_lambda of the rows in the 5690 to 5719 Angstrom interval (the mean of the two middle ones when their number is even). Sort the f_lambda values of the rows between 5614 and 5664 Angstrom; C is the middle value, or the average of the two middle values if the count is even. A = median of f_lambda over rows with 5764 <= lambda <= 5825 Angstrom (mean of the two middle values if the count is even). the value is 19.4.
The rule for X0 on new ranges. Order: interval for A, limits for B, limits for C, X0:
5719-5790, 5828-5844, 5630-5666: 19.3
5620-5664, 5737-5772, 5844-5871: 20.3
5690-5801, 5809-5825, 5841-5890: 20.3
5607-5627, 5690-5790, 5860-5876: 20.2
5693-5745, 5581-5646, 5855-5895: 20.1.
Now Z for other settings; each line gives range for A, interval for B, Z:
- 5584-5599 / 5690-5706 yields 2.7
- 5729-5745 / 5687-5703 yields 3.0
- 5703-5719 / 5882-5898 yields 3.3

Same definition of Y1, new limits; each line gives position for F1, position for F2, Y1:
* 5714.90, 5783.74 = 303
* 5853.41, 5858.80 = 378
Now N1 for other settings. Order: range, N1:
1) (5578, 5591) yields 19.3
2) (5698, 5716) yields 17.3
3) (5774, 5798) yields 17.5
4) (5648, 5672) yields 17.2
